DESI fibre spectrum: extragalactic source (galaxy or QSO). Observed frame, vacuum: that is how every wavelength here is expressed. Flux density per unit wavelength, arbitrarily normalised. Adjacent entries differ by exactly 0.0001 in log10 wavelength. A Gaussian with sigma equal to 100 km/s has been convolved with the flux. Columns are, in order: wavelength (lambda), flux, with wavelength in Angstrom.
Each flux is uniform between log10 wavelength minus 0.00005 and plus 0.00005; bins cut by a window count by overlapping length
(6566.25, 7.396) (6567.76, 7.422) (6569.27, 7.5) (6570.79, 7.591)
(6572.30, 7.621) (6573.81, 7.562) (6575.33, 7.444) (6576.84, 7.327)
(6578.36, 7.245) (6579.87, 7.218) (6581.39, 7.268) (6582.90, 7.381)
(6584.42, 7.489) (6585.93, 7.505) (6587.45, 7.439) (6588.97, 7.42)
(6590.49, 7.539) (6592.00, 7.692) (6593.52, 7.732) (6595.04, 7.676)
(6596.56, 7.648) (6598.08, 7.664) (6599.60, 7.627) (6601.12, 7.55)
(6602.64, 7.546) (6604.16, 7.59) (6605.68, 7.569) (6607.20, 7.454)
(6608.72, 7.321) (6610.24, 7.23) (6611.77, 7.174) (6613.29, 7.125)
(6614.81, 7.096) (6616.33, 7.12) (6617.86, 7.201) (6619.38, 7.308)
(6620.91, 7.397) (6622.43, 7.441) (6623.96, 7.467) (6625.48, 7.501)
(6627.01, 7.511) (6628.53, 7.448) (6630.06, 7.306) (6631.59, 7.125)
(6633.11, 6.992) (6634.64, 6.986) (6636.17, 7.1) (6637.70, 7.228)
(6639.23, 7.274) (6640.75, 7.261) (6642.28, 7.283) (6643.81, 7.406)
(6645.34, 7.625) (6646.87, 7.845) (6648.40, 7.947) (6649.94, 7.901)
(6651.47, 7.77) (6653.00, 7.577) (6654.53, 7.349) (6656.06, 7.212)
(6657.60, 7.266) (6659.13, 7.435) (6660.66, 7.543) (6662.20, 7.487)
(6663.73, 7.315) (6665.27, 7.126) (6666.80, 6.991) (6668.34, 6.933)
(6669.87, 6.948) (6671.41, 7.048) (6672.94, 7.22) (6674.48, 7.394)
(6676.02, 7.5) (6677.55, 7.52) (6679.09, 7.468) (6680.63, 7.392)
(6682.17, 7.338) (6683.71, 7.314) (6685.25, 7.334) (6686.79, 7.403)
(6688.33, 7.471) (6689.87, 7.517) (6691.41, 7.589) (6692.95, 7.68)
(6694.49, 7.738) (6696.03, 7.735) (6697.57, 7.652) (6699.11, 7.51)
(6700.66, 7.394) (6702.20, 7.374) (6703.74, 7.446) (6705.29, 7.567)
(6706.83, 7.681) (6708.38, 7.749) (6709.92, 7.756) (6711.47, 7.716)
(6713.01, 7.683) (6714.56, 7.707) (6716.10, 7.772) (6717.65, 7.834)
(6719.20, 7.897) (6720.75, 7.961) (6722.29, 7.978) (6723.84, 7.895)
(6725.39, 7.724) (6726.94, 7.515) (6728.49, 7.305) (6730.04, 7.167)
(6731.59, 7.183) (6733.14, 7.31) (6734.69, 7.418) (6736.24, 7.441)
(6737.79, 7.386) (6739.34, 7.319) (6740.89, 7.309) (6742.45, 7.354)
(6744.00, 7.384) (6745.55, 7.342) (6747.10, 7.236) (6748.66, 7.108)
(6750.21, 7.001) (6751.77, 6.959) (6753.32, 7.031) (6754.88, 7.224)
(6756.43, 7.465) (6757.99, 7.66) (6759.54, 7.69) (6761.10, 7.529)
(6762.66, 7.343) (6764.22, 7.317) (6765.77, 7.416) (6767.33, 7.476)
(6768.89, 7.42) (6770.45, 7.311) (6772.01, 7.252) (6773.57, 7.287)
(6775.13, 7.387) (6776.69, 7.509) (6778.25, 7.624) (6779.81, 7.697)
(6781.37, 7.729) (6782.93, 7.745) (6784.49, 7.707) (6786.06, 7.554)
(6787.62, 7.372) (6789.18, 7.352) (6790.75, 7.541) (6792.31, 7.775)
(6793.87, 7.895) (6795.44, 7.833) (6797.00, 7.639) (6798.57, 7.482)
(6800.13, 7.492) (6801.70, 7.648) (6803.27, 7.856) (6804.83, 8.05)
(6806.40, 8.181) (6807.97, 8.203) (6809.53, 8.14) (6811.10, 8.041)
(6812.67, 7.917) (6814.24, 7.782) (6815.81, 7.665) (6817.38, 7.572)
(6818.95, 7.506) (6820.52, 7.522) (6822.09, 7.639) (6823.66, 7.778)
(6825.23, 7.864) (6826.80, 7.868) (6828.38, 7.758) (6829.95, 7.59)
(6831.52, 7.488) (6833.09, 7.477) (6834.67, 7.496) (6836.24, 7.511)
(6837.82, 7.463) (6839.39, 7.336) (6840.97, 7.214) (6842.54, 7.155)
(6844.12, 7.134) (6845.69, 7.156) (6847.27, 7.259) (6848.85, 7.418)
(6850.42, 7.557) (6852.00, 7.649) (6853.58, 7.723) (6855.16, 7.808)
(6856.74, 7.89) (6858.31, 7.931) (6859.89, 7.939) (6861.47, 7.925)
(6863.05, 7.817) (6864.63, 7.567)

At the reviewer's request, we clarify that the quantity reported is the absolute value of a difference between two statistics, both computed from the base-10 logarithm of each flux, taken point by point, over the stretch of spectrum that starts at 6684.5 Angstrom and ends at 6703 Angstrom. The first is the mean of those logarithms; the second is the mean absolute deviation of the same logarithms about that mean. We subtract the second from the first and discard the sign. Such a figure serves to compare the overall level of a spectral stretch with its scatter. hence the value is 0.870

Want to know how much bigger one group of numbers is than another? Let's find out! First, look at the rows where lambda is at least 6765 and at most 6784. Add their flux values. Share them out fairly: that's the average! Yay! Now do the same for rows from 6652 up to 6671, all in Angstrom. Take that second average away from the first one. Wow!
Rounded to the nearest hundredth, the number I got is 0.22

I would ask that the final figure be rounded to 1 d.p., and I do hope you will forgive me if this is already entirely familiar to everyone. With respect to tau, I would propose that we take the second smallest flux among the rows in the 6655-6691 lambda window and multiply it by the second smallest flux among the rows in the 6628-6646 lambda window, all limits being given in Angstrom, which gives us 48.6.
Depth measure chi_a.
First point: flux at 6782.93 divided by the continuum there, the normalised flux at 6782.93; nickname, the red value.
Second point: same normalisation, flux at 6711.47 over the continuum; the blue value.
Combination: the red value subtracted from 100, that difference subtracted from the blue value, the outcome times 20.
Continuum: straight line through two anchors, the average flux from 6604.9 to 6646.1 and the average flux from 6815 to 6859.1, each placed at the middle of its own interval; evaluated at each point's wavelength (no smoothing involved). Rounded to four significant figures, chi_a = -1958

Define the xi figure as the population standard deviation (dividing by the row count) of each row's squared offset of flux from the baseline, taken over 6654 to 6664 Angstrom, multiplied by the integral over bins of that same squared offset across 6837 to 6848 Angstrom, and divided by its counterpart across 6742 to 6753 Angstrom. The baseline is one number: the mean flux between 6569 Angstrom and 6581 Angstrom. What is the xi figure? 0.01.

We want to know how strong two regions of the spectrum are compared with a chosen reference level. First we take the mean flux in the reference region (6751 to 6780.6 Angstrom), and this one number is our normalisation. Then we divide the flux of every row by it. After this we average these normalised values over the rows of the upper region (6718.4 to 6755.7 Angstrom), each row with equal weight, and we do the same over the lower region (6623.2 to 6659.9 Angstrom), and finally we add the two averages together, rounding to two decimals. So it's 2.00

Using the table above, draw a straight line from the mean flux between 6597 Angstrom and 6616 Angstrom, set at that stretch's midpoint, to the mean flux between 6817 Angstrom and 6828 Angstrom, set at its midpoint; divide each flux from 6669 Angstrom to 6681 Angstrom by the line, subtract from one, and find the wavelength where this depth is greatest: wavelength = 6669.87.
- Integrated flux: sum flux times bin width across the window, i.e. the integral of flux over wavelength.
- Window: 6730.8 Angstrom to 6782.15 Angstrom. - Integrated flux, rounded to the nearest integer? 378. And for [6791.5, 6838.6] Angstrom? 364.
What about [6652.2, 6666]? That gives 102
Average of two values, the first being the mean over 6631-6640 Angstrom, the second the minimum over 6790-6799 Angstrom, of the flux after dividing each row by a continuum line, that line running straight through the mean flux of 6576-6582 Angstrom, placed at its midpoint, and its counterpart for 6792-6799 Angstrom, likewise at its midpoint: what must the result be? 0.97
